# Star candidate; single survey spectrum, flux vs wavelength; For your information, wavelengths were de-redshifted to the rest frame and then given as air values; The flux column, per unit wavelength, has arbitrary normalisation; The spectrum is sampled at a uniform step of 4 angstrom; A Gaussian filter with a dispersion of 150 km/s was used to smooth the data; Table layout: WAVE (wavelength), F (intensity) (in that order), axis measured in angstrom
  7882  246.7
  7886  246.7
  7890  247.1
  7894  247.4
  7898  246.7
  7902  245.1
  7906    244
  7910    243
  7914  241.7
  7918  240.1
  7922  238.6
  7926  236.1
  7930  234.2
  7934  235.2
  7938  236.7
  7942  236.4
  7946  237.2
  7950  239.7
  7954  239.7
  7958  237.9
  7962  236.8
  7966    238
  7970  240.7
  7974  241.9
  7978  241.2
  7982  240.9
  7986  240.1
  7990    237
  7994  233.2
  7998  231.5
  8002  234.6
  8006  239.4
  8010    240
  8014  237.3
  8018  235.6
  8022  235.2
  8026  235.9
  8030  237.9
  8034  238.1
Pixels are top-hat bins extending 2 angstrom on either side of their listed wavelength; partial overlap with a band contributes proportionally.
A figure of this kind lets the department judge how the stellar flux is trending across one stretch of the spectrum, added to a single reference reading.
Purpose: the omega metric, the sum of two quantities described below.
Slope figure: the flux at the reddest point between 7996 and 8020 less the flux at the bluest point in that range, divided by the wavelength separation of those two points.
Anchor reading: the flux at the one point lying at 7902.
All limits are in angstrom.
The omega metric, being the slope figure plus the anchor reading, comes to 245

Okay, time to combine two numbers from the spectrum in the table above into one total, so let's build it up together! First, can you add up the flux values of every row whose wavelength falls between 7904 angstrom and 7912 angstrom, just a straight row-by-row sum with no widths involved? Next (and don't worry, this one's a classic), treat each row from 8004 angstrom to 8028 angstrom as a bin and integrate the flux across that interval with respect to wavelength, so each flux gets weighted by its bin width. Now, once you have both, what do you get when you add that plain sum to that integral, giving 6181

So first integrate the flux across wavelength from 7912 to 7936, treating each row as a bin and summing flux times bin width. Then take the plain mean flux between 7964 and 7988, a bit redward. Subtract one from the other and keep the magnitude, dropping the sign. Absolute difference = 5463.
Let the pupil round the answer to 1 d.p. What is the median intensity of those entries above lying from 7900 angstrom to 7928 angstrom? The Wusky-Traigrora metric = 241.7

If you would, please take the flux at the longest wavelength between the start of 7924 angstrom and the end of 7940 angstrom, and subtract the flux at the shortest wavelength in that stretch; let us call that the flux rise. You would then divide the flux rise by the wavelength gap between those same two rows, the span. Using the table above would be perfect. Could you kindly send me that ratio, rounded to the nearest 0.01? 0.05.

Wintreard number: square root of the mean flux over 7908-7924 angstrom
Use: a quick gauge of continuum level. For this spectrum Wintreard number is 15.5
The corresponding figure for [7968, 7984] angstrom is 15.5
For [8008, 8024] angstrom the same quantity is 15.4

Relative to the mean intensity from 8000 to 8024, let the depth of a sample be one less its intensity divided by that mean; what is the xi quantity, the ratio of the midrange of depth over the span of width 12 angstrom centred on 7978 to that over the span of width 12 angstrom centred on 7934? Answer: -2.8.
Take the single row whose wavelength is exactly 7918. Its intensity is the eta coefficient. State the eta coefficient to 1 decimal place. 240.1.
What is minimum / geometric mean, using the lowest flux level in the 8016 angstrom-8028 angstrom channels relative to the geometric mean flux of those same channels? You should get 0.998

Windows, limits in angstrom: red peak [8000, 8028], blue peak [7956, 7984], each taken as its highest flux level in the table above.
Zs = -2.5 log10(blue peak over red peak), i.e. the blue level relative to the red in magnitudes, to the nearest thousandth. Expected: -0.009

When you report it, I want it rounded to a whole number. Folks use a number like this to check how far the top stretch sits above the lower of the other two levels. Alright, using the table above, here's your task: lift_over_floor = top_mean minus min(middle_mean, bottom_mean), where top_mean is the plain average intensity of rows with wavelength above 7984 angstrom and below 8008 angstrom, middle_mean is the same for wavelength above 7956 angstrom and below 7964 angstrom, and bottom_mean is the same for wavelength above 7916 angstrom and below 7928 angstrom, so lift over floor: -1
